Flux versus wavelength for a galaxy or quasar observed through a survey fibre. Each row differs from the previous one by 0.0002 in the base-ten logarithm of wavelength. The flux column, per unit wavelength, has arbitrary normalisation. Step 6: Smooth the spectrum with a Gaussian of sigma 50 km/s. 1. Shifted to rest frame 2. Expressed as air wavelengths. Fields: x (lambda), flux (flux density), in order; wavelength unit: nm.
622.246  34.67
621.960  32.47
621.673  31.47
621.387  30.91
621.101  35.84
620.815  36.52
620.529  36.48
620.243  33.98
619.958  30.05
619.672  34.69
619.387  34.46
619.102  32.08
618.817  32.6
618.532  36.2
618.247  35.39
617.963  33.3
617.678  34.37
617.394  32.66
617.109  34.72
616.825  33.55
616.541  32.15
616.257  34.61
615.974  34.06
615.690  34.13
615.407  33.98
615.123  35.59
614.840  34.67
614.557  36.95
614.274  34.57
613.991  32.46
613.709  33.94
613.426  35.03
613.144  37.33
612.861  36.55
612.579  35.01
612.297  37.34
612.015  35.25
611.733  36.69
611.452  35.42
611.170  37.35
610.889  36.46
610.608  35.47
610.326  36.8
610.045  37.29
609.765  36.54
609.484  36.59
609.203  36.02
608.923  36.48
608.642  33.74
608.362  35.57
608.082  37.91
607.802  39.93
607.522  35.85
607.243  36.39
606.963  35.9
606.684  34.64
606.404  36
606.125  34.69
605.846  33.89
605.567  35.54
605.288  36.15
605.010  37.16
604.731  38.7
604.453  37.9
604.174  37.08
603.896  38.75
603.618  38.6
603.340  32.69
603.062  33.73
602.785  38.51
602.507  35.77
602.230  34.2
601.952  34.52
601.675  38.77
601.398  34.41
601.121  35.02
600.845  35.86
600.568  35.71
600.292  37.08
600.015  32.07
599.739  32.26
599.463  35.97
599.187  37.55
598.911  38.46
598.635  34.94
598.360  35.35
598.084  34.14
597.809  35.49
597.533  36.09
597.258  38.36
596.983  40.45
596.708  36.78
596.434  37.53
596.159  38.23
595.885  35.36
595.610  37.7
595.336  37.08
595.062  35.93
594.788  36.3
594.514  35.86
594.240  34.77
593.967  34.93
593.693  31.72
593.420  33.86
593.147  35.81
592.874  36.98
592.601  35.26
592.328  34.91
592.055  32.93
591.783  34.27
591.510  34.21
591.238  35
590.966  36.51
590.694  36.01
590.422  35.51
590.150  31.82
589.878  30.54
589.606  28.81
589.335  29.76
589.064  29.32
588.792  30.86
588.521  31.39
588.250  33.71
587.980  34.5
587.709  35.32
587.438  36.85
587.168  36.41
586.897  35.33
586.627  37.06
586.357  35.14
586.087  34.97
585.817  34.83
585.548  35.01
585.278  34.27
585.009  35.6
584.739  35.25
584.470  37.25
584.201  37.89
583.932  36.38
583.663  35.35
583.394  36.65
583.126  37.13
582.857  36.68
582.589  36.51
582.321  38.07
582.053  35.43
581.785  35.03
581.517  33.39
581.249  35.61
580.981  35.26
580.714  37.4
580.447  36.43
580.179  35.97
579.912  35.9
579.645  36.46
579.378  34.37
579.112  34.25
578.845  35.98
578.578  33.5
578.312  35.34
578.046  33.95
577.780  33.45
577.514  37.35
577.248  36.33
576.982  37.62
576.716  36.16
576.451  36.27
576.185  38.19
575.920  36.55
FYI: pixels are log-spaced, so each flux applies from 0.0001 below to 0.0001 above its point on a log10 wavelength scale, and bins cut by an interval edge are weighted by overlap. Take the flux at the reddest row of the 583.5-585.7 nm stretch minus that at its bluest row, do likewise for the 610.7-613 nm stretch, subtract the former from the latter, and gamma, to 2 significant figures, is 0.43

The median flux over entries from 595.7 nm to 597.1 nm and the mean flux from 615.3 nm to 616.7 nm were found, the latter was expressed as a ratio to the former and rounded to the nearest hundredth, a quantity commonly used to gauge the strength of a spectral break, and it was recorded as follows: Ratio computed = 0.90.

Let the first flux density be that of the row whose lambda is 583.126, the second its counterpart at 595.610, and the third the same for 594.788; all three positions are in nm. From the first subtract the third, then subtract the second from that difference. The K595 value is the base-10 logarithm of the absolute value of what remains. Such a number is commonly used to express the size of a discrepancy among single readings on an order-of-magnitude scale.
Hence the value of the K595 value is 1.57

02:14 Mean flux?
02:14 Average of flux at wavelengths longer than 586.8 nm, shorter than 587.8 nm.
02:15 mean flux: 36.0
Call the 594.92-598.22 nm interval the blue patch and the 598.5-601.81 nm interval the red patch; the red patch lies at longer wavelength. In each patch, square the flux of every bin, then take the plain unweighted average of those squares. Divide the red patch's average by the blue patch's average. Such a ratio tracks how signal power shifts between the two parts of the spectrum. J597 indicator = 0.93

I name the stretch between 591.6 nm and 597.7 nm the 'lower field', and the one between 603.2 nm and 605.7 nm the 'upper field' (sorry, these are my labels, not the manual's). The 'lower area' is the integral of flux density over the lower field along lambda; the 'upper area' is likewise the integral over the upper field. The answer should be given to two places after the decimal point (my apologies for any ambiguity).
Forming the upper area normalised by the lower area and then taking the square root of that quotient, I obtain 0.65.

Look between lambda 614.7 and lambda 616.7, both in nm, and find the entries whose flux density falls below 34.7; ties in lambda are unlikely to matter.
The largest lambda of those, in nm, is 616.541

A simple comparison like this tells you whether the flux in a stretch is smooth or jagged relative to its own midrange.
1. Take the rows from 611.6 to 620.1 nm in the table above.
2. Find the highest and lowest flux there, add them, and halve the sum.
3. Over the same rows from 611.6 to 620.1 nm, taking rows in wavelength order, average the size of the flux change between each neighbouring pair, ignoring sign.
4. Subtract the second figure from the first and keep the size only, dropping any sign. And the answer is 32.1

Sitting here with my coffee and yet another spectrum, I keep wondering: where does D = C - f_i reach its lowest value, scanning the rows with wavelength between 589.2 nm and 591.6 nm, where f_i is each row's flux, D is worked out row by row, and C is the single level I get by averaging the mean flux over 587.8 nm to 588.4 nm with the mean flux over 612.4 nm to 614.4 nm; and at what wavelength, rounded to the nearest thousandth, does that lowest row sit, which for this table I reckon 590.966 nm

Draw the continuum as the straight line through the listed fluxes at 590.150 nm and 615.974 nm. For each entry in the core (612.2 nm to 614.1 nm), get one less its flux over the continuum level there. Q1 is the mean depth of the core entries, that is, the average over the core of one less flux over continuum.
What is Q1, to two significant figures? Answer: -0.046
